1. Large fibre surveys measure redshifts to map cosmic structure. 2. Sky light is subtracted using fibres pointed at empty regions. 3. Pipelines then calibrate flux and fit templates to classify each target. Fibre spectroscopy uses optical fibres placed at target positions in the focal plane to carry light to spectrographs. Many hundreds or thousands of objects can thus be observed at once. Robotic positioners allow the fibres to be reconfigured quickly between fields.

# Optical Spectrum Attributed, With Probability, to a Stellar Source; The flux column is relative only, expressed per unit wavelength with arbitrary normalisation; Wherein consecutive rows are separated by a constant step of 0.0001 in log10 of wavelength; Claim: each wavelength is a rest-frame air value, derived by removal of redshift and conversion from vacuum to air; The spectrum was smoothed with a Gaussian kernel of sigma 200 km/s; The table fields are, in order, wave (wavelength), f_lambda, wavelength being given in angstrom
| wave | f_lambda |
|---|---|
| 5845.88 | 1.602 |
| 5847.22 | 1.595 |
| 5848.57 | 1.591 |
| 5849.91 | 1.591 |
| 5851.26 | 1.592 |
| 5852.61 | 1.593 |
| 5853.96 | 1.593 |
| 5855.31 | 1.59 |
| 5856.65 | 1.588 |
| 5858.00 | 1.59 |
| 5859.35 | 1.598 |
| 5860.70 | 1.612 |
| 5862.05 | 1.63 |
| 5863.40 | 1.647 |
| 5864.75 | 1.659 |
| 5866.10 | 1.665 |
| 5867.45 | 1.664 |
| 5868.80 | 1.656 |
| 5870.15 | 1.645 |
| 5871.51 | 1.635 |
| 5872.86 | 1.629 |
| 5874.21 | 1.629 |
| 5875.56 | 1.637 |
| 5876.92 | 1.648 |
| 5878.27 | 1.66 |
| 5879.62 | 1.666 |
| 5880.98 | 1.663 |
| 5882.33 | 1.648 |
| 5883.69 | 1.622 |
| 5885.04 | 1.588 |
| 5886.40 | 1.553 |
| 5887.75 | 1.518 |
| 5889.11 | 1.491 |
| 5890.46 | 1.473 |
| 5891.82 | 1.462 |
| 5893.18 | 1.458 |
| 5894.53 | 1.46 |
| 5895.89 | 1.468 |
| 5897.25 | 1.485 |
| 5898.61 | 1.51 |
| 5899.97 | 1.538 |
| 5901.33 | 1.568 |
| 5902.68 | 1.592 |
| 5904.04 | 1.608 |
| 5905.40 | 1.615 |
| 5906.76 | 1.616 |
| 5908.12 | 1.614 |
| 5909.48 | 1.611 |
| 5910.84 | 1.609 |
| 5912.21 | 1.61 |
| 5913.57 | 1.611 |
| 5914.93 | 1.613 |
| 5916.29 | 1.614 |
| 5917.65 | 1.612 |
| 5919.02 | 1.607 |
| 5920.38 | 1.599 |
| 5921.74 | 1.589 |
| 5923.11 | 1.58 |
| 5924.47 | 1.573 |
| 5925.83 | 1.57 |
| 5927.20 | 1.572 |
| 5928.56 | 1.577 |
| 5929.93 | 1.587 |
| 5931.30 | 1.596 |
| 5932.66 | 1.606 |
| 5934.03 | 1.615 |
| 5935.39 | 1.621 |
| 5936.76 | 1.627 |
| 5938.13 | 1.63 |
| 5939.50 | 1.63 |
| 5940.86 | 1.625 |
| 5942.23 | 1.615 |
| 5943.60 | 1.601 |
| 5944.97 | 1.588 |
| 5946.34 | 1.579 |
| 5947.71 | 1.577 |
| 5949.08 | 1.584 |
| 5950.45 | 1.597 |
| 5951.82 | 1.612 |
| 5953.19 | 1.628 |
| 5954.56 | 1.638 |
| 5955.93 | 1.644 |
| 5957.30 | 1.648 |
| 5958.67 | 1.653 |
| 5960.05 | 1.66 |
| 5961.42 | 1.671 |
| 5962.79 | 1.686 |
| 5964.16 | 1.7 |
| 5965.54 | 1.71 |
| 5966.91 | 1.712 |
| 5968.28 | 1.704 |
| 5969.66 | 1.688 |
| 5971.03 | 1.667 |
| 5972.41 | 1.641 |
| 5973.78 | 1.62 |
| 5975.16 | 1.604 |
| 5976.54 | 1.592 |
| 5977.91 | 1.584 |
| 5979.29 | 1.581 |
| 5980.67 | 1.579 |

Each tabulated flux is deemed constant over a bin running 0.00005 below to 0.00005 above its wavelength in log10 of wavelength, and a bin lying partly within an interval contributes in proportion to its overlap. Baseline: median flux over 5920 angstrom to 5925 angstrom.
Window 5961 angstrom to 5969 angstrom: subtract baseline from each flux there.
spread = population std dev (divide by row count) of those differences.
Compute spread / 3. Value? 0.0048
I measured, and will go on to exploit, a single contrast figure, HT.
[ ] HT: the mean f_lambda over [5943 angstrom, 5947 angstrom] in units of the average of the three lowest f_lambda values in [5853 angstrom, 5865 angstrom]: 1.00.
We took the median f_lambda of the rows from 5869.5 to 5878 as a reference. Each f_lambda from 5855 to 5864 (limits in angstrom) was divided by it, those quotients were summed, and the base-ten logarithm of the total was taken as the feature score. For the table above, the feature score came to 0.838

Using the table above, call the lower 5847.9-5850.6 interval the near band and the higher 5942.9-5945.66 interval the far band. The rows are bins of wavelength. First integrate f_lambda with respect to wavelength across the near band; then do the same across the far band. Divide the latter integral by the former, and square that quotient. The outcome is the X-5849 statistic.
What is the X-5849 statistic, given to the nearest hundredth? 1.04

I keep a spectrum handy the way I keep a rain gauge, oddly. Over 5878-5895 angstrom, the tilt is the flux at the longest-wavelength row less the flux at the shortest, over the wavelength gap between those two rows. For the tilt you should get -0.012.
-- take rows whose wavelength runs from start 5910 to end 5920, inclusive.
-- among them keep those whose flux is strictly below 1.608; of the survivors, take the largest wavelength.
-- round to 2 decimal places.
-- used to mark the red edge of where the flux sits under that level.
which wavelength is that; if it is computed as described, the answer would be 5919.02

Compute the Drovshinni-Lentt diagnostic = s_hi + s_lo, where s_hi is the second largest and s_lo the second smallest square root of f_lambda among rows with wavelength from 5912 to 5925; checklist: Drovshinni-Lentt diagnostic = 2.53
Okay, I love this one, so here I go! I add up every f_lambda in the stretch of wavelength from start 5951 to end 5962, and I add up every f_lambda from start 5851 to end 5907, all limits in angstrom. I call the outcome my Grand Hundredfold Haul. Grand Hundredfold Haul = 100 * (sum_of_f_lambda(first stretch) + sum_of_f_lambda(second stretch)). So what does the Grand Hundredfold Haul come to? 7992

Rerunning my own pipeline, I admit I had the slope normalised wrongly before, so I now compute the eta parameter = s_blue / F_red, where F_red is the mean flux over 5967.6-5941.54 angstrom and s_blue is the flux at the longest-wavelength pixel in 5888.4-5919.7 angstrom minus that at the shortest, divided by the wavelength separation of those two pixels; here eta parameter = 0.0024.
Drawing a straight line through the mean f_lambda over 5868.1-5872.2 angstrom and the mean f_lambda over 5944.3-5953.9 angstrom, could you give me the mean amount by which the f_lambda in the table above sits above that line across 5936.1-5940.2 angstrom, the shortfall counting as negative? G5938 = 0.027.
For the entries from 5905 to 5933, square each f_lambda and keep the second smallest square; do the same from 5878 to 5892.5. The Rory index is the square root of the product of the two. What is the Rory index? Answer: 2.32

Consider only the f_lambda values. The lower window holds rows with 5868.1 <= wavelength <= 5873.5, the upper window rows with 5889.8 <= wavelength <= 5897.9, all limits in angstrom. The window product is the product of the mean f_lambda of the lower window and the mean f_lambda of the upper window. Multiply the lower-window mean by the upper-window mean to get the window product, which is 2.41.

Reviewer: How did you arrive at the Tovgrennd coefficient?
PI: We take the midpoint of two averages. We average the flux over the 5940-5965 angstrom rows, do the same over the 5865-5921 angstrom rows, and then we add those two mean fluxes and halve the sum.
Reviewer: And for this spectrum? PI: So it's 1.61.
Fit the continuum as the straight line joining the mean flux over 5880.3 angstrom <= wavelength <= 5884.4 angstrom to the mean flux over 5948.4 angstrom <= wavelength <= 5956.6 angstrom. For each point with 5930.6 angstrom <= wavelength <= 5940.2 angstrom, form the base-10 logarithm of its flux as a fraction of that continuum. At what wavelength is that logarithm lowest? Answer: 5931.30 angstrom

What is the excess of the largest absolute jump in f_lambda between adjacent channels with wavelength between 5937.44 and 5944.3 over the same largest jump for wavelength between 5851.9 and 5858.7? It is 0.011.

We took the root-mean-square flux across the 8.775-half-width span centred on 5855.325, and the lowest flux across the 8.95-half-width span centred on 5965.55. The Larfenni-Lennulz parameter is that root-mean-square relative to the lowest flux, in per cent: 99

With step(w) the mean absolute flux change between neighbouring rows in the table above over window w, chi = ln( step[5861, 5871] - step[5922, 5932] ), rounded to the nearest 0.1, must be -5.8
